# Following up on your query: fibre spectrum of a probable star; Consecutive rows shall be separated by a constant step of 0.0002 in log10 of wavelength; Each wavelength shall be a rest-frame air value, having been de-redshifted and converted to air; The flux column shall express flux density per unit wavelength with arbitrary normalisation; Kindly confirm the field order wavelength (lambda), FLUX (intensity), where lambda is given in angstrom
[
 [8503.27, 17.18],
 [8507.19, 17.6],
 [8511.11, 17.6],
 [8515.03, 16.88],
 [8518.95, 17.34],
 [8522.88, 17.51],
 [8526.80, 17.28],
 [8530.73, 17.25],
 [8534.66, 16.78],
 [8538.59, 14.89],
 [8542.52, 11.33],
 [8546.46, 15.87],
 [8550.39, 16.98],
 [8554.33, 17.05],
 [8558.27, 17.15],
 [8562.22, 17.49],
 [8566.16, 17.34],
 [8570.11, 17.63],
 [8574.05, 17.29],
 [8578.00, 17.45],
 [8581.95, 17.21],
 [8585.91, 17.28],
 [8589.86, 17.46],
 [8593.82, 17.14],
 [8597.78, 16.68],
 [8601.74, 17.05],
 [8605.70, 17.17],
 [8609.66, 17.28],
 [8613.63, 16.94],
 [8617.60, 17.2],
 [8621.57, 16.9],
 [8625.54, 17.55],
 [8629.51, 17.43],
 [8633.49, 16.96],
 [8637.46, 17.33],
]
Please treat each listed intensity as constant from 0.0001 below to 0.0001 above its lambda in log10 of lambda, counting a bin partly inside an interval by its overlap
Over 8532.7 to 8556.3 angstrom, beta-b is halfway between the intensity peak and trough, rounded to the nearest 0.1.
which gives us 14.2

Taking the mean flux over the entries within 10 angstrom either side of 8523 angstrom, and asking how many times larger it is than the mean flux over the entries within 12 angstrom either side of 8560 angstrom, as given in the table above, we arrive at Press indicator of 1.00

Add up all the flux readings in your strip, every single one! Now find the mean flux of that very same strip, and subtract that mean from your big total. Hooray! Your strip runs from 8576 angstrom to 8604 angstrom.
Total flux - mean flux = 103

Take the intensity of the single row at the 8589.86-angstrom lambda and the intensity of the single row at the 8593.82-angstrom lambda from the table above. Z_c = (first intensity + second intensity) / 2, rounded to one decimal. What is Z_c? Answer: 17.3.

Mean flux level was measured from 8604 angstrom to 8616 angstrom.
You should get 17.1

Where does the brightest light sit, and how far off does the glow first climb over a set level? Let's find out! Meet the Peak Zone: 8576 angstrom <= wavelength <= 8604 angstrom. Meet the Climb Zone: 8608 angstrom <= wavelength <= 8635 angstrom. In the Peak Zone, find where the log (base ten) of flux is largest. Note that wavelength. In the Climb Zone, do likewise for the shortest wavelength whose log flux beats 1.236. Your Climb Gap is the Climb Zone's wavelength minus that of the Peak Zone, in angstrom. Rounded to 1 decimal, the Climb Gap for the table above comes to 19.8 angstrom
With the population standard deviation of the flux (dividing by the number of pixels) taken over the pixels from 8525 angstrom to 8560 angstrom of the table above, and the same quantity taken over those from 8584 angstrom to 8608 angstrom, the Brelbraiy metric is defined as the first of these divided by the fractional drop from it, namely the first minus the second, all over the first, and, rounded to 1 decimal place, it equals 2.1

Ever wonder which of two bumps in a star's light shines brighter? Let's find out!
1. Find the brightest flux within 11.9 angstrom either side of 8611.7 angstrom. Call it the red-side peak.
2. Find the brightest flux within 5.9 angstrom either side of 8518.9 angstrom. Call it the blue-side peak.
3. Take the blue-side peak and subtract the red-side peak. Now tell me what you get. 0.23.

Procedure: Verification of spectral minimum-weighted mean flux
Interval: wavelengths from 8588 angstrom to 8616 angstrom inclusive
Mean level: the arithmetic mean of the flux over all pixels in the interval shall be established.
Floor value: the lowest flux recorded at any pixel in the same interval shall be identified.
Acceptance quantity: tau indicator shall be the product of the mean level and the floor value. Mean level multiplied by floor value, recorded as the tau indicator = 285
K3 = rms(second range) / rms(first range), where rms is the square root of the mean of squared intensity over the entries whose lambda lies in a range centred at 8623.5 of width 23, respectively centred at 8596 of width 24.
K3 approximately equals 1.00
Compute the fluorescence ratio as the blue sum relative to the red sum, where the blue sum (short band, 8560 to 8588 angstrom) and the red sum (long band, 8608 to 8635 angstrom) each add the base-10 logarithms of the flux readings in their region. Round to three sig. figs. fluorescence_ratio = 1.00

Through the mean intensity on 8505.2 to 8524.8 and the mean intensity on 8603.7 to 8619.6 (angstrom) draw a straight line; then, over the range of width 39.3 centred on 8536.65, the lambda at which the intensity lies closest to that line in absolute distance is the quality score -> 8518.95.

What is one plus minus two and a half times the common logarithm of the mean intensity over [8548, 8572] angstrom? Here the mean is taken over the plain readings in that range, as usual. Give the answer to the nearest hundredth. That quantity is -2.09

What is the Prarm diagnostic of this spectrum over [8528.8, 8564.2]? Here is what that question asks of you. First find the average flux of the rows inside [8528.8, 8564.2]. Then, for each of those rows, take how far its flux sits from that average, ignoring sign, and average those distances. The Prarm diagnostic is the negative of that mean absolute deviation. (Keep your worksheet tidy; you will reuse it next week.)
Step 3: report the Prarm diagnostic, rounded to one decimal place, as -1.4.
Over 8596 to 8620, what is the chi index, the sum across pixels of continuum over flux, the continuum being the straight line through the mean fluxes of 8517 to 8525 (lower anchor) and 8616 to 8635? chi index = 6.07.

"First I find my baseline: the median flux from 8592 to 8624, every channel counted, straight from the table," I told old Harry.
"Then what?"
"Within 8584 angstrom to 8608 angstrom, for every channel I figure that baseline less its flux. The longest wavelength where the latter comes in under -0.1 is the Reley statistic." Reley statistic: 8589.86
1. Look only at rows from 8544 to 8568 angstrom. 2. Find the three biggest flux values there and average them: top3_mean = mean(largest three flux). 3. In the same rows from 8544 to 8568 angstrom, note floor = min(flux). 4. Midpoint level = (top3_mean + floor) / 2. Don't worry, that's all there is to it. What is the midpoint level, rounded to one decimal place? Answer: 16.6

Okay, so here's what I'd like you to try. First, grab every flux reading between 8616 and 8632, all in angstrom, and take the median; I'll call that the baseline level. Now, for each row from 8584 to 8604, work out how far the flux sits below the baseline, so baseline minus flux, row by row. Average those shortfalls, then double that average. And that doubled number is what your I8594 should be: 0.4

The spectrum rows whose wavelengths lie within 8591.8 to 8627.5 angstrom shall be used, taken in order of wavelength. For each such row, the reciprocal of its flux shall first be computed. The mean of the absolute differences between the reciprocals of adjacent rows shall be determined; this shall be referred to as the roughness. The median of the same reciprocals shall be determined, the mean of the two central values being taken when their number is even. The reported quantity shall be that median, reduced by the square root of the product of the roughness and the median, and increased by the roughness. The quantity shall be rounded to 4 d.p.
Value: 0.0514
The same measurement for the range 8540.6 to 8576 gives 0.0469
